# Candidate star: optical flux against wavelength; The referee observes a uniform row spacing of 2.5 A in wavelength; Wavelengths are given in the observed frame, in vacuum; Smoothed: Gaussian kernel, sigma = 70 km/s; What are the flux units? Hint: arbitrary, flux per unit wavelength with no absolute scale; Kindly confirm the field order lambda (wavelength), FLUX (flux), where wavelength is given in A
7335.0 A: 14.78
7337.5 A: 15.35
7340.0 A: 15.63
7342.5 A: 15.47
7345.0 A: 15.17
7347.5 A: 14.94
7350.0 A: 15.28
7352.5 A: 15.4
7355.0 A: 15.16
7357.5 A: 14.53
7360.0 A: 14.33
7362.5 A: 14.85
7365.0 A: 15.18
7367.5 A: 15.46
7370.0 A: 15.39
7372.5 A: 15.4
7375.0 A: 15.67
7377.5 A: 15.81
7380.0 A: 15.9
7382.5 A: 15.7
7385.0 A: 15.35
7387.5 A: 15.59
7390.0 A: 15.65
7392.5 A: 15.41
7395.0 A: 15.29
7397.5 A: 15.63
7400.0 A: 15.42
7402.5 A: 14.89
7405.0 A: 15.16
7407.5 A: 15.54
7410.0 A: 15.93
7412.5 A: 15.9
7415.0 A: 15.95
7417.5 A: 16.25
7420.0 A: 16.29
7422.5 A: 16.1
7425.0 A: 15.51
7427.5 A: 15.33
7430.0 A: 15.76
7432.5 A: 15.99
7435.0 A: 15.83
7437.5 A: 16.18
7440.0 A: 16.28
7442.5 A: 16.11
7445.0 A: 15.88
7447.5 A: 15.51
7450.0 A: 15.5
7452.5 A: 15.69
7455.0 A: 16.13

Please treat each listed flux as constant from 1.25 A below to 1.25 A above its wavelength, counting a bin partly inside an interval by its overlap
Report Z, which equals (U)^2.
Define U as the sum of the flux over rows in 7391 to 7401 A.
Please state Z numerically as 3813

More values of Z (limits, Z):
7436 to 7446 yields 4154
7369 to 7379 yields 3878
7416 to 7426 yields 4115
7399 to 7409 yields 3722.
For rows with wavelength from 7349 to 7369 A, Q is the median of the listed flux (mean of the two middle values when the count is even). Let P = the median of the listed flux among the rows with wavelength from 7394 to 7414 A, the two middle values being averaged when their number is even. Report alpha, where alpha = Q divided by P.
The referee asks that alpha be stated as 0.98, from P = 15.5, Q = 15.2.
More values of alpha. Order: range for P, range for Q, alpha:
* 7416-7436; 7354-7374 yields 0.95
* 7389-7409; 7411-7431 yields 1.03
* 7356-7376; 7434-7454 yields 1.04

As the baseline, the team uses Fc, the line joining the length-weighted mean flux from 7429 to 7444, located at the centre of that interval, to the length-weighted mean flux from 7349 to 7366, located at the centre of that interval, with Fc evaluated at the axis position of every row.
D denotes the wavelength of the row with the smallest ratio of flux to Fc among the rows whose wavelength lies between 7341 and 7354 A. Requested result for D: 7347.5 A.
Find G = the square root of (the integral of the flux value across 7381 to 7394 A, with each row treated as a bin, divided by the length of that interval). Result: 3.94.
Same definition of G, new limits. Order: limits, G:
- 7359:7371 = 3.88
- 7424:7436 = 3.96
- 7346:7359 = 3.88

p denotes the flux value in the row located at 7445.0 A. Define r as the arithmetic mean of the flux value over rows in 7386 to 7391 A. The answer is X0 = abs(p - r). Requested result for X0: 0.26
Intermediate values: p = 15.88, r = 15.62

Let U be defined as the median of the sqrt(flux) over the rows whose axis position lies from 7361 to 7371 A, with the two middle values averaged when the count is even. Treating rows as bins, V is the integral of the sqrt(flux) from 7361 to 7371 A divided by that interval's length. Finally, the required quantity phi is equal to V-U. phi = -0.0119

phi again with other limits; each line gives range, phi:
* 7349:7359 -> -0.0197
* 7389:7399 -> -0.0039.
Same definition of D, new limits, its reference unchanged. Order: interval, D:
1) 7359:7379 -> 7360.0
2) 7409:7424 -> 7412.5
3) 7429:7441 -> 7430.0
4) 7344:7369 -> 7360.0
